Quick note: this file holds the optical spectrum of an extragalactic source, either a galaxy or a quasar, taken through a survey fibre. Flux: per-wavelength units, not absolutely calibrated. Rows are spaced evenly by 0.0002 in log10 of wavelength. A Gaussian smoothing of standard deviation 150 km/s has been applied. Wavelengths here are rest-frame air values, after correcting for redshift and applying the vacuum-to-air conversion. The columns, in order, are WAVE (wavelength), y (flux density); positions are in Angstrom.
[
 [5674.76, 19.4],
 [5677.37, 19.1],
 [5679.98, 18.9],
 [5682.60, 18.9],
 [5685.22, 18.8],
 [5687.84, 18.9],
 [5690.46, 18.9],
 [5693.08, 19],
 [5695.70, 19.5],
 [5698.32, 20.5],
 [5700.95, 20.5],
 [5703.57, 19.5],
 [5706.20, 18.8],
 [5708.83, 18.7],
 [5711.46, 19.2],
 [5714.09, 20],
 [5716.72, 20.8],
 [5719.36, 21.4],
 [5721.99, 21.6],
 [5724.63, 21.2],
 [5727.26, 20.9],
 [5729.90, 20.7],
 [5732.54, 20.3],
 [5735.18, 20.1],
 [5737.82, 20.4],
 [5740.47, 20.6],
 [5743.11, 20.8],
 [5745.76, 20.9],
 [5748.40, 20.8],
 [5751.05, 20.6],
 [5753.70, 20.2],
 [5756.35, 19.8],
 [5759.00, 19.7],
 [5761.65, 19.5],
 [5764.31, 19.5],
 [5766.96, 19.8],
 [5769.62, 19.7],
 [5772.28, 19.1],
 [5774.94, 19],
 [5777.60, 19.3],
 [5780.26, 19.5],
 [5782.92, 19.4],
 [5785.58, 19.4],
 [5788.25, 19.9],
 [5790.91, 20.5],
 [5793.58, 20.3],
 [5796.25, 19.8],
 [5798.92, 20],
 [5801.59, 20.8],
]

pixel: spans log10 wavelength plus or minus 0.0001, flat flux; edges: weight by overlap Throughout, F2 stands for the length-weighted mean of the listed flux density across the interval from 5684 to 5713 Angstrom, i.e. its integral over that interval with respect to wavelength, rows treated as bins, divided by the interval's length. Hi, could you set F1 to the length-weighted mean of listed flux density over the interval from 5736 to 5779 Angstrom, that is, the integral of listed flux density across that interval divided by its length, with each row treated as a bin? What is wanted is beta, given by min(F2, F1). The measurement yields 19.31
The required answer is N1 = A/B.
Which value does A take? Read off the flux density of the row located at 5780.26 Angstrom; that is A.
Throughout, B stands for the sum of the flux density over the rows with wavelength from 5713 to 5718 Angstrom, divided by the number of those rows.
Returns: 0.96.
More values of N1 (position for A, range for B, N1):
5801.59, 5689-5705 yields 1.06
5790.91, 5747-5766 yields 1.02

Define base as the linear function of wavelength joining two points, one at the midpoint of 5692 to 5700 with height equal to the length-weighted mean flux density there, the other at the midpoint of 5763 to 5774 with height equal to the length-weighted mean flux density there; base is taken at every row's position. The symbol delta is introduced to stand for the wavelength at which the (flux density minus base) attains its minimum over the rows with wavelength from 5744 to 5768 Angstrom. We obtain 5761.65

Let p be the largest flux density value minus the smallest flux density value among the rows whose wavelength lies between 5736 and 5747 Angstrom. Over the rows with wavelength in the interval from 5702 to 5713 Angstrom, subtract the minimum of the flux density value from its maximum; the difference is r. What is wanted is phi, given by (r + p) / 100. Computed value 0.013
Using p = 0.50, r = 0.8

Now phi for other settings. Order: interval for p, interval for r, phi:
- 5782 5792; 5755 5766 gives 0.014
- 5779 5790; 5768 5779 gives 0.012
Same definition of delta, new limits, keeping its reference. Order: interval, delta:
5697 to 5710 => 5708.83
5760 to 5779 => 5774.94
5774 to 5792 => 5774.94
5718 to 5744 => 5735.18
